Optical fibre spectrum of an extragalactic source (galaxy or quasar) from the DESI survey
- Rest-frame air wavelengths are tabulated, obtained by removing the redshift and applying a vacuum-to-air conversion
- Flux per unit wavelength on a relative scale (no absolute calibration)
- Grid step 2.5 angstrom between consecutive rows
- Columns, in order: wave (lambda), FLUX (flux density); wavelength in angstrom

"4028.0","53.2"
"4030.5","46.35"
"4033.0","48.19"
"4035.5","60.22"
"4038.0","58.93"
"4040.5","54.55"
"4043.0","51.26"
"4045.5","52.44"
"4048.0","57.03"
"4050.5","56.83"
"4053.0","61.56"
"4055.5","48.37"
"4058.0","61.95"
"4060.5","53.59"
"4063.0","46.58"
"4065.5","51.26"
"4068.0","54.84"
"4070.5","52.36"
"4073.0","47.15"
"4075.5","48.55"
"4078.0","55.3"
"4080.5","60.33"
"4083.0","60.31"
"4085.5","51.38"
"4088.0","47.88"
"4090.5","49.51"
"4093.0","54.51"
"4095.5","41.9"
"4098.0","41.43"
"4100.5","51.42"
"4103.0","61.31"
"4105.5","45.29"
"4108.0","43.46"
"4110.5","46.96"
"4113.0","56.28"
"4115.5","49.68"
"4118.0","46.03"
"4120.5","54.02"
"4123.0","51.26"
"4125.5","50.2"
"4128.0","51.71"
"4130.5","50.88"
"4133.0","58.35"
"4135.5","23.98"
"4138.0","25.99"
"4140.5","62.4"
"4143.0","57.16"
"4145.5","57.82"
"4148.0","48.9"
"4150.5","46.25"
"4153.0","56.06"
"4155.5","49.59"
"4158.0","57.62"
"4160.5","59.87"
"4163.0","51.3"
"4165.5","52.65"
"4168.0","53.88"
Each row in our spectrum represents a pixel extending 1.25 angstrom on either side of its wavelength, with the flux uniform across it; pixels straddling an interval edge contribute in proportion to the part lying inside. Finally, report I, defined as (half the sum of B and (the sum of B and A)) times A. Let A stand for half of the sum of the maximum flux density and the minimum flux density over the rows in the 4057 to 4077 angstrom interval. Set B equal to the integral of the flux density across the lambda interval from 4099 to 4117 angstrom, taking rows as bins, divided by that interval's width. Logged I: 4209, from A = 54.3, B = 50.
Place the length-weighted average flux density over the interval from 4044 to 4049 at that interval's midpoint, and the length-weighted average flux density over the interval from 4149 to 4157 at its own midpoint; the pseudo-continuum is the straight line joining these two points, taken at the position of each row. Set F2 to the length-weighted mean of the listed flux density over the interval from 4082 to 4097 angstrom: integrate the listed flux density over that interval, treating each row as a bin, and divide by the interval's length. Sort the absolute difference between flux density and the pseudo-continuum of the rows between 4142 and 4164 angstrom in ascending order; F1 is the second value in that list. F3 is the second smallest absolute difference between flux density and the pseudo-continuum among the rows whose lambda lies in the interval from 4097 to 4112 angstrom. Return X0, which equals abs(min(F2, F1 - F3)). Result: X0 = 4.2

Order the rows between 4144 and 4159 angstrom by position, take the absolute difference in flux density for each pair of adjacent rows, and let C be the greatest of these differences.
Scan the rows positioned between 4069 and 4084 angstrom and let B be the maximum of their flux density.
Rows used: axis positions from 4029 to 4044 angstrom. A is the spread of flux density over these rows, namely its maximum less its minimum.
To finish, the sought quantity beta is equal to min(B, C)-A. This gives -4.06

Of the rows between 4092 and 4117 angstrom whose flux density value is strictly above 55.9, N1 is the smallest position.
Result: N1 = 4103.0 angstrom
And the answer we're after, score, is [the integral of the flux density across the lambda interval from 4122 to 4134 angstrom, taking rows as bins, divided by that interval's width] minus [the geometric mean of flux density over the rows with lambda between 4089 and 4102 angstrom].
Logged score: 5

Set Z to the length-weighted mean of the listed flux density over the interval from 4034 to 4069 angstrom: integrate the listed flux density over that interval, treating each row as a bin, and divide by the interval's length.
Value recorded 54.9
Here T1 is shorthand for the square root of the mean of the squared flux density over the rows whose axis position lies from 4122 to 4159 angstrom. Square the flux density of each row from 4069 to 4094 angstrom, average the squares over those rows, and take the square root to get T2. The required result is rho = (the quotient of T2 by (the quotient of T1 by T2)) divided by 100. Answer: 0.55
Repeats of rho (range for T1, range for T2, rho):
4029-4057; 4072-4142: 0.47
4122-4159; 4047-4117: 0.54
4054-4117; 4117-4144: 0.48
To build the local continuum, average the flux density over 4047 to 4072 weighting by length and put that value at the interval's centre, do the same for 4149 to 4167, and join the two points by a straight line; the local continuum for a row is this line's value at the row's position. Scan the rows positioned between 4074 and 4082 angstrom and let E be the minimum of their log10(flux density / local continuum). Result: -0.05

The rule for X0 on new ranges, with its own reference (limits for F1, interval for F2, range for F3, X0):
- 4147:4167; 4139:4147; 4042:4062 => 0.9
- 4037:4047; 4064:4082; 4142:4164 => 0.9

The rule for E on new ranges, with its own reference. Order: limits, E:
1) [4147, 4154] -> -0.06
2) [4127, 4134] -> -0.02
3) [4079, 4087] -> -0.02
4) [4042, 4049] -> -0.03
